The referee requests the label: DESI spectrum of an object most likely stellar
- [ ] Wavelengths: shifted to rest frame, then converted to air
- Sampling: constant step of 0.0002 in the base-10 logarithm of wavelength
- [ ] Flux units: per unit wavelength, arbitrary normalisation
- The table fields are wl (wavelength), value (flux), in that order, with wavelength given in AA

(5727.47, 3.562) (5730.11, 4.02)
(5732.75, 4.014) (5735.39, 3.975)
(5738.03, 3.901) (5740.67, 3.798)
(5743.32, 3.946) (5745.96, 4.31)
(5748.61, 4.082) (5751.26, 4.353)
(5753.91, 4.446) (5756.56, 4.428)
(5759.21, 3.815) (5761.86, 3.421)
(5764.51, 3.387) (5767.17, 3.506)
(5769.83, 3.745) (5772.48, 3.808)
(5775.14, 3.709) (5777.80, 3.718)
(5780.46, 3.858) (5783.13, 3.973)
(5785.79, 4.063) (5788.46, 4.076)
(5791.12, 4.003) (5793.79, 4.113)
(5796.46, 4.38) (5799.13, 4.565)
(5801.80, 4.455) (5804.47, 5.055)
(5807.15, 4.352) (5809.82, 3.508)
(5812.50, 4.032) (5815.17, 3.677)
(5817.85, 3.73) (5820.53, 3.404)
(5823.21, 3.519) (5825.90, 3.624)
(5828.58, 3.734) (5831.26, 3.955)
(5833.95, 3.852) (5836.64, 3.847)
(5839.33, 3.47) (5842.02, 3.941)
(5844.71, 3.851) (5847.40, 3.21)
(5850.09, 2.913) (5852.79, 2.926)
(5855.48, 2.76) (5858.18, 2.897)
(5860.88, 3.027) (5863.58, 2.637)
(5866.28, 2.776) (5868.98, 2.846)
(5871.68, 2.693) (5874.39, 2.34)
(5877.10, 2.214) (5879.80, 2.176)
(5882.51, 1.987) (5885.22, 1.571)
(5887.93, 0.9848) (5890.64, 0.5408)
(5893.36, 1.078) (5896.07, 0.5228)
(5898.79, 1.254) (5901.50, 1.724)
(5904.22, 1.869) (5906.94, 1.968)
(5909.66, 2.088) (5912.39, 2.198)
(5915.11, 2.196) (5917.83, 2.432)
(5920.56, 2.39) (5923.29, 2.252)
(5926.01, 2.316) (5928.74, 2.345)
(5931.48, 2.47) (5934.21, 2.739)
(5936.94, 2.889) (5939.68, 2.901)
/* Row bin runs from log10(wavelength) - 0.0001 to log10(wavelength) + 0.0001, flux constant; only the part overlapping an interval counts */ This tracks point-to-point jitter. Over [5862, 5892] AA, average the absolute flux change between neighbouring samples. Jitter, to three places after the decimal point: 0.251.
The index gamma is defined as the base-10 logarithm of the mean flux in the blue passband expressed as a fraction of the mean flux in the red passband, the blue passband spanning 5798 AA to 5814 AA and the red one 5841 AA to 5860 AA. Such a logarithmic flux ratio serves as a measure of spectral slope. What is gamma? 0.13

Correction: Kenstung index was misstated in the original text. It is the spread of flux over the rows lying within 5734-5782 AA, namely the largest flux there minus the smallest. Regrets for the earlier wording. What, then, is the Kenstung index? 1.1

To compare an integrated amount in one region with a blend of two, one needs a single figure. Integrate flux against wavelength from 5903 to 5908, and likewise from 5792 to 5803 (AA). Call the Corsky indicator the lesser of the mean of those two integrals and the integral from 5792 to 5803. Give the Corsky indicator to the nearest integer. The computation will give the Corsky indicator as 29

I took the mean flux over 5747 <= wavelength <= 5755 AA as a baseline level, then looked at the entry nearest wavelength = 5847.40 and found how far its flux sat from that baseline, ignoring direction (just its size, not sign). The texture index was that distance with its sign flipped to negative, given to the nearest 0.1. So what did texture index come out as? -1.1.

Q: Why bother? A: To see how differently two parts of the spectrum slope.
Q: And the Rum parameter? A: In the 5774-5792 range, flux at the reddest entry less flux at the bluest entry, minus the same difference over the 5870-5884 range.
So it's 1.0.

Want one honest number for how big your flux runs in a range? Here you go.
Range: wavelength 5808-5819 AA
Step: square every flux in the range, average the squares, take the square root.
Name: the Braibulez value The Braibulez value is 3.74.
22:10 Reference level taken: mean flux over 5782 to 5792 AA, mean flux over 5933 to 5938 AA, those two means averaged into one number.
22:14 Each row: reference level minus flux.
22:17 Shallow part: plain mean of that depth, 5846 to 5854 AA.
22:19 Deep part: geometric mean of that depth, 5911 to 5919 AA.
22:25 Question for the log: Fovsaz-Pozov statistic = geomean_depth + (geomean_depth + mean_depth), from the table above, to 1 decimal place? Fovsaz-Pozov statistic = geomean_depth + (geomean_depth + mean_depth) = 2.7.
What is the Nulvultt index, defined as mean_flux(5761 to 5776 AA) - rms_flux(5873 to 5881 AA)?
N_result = 1.35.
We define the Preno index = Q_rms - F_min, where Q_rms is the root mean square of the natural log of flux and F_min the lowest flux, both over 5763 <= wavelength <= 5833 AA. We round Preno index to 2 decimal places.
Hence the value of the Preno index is -2.02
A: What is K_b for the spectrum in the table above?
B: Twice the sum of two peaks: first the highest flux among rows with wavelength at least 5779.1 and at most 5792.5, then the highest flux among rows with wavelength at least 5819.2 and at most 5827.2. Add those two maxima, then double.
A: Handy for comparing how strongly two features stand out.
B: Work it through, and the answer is 15.4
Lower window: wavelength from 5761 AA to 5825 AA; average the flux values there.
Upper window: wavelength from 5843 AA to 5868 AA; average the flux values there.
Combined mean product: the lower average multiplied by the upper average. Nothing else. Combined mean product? 12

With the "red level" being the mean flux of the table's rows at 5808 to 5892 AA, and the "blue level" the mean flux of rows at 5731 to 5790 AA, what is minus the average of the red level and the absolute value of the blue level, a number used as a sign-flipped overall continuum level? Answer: -3.5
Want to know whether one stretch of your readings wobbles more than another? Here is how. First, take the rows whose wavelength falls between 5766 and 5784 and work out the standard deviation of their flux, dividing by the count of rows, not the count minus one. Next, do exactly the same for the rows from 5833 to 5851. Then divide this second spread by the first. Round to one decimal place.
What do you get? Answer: 2.7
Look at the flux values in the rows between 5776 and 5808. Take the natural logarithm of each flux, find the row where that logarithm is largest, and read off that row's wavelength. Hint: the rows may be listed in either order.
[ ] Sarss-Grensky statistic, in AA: 5804.47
